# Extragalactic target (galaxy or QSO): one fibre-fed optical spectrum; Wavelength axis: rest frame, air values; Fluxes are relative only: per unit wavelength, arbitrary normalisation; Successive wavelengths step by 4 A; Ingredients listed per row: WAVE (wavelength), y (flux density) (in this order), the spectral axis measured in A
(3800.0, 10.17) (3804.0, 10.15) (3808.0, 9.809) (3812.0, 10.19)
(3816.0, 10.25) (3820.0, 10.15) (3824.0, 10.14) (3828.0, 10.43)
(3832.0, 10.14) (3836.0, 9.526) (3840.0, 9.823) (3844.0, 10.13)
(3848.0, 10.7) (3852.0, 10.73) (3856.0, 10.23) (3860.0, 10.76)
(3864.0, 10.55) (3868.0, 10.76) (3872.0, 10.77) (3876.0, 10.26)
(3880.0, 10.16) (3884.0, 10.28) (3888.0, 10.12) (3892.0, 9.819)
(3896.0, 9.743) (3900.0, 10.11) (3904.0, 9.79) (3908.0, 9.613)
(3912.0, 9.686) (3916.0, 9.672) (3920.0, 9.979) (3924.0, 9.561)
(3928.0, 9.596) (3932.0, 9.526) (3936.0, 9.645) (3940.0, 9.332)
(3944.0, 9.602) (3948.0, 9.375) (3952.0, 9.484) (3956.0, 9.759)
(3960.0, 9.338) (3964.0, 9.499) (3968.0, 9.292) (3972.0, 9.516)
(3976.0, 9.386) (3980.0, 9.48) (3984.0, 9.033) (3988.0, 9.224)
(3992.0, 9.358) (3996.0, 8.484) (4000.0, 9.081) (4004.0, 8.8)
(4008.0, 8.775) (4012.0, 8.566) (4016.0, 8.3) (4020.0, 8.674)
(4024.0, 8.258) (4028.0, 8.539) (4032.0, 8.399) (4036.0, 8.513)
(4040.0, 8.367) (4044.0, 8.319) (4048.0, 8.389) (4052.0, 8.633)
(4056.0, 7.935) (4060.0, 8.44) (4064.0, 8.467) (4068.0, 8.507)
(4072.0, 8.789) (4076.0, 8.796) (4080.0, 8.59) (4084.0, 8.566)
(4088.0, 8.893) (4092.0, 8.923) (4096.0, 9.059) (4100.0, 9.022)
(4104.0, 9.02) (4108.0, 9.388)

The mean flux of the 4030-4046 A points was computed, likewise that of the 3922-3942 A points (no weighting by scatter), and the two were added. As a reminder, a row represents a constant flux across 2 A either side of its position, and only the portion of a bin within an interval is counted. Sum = 17.93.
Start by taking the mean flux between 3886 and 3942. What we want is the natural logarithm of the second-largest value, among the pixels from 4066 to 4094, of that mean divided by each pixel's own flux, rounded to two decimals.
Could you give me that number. 0.13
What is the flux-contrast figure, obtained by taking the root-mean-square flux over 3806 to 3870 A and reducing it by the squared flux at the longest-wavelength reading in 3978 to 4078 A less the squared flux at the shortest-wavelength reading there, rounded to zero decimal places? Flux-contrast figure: 23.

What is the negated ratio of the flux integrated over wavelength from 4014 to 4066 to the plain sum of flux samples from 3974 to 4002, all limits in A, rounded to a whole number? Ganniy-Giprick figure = -7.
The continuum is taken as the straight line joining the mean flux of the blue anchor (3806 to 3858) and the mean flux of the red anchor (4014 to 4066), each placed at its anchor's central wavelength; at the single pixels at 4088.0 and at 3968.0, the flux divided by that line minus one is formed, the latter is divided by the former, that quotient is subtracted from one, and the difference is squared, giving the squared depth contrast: 0.53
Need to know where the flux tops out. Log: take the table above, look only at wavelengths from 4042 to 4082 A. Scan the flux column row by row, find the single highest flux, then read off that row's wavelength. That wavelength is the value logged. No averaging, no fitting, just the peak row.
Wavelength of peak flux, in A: 4076.0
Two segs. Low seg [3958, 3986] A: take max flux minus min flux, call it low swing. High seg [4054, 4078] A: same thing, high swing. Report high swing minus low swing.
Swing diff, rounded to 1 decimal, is 0.4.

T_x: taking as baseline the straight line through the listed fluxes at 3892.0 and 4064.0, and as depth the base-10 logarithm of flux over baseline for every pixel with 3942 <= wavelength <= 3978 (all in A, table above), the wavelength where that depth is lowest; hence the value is 3948.0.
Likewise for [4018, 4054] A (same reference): 4024.0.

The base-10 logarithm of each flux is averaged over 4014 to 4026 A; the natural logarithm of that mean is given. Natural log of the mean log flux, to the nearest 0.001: -0.078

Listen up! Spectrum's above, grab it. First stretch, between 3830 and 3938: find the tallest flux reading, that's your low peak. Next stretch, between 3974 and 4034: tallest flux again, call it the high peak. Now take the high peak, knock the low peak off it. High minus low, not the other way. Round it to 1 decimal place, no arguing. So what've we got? -1.3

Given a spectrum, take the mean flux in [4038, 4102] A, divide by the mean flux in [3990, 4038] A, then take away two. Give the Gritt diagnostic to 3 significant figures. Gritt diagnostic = -1.00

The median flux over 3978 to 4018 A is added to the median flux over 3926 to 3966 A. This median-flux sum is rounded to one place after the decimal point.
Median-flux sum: 18.4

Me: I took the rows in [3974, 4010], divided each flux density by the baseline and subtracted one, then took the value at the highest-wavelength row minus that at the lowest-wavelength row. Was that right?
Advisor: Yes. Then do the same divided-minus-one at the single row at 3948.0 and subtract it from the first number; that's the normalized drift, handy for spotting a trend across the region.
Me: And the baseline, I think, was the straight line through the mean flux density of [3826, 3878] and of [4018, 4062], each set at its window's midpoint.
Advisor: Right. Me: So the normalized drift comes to -0.031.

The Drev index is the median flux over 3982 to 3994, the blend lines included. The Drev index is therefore 9.2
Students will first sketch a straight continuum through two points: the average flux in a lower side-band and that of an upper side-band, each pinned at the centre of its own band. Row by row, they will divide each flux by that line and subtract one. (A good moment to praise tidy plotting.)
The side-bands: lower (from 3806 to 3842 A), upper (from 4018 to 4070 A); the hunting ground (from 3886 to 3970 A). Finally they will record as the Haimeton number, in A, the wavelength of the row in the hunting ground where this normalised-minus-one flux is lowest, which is 3940.0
